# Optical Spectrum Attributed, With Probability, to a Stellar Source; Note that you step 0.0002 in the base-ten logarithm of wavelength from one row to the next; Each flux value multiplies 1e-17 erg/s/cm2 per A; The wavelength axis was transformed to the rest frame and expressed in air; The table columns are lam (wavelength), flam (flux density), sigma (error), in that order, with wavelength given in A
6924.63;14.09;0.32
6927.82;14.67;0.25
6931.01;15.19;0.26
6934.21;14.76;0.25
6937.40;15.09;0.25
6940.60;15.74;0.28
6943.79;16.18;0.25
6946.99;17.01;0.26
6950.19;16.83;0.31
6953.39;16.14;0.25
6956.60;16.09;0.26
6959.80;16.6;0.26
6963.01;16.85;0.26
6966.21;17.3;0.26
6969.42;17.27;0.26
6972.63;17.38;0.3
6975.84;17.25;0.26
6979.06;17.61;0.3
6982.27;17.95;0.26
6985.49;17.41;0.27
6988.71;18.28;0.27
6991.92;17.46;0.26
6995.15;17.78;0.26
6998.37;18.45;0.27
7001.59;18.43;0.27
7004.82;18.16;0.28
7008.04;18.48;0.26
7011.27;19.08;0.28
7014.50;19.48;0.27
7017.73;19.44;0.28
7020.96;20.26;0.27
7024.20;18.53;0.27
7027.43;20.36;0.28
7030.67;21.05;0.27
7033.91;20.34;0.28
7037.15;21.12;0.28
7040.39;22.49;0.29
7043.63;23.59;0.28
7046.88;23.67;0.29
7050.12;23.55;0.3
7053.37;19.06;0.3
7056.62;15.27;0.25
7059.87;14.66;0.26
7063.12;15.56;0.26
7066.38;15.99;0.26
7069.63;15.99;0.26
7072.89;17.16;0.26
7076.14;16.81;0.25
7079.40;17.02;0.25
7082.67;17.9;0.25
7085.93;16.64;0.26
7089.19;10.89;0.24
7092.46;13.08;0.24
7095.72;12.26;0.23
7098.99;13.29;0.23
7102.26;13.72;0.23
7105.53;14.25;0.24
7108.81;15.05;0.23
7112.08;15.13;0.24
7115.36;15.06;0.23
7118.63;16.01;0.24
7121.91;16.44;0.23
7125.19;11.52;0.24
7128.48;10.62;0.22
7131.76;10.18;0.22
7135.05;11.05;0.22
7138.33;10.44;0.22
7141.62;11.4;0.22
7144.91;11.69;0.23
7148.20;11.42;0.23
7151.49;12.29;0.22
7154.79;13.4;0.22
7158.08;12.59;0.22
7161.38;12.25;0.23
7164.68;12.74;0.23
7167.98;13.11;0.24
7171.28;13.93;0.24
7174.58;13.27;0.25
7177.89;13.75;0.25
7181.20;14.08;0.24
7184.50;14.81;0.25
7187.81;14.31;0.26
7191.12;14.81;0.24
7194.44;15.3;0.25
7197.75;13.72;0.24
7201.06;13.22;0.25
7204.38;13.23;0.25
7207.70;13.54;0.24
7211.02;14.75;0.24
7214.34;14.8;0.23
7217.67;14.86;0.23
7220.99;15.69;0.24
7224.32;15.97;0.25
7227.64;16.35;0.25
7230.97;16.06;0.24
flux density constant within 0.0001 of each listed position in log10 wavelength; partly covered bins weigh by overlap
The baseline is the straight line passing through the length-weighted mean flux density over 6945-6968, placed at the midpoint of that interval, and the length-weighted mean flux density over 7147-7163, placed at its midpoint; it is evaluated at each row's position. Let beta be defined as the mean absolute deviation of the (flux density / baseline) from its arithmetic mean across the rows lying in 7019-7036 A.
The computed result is 0.045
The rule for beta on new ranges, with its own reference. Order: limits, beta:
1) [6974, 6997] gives 0.021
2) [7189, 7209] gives 0.053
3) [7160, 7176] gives 0.045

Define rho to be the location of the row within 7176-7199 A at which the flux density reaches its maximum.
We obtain 7194.44 A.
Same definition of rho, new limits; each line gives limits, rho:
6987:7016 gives 7014.50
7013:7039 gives 7037.15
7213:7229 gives 7227.64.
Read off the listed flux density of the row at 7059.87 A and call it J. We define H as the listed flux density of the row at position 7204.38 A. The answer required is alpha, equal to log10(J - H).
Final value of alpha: 0.16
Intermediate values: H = 13.23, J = 14.66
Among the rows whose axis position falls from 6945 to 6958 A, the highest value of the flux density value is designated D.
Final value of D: 17.01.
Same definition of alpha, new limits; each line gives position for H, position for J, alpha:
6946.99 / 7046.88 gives 0.82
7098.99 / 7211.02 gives 0.16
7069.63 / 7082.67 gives 0.28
